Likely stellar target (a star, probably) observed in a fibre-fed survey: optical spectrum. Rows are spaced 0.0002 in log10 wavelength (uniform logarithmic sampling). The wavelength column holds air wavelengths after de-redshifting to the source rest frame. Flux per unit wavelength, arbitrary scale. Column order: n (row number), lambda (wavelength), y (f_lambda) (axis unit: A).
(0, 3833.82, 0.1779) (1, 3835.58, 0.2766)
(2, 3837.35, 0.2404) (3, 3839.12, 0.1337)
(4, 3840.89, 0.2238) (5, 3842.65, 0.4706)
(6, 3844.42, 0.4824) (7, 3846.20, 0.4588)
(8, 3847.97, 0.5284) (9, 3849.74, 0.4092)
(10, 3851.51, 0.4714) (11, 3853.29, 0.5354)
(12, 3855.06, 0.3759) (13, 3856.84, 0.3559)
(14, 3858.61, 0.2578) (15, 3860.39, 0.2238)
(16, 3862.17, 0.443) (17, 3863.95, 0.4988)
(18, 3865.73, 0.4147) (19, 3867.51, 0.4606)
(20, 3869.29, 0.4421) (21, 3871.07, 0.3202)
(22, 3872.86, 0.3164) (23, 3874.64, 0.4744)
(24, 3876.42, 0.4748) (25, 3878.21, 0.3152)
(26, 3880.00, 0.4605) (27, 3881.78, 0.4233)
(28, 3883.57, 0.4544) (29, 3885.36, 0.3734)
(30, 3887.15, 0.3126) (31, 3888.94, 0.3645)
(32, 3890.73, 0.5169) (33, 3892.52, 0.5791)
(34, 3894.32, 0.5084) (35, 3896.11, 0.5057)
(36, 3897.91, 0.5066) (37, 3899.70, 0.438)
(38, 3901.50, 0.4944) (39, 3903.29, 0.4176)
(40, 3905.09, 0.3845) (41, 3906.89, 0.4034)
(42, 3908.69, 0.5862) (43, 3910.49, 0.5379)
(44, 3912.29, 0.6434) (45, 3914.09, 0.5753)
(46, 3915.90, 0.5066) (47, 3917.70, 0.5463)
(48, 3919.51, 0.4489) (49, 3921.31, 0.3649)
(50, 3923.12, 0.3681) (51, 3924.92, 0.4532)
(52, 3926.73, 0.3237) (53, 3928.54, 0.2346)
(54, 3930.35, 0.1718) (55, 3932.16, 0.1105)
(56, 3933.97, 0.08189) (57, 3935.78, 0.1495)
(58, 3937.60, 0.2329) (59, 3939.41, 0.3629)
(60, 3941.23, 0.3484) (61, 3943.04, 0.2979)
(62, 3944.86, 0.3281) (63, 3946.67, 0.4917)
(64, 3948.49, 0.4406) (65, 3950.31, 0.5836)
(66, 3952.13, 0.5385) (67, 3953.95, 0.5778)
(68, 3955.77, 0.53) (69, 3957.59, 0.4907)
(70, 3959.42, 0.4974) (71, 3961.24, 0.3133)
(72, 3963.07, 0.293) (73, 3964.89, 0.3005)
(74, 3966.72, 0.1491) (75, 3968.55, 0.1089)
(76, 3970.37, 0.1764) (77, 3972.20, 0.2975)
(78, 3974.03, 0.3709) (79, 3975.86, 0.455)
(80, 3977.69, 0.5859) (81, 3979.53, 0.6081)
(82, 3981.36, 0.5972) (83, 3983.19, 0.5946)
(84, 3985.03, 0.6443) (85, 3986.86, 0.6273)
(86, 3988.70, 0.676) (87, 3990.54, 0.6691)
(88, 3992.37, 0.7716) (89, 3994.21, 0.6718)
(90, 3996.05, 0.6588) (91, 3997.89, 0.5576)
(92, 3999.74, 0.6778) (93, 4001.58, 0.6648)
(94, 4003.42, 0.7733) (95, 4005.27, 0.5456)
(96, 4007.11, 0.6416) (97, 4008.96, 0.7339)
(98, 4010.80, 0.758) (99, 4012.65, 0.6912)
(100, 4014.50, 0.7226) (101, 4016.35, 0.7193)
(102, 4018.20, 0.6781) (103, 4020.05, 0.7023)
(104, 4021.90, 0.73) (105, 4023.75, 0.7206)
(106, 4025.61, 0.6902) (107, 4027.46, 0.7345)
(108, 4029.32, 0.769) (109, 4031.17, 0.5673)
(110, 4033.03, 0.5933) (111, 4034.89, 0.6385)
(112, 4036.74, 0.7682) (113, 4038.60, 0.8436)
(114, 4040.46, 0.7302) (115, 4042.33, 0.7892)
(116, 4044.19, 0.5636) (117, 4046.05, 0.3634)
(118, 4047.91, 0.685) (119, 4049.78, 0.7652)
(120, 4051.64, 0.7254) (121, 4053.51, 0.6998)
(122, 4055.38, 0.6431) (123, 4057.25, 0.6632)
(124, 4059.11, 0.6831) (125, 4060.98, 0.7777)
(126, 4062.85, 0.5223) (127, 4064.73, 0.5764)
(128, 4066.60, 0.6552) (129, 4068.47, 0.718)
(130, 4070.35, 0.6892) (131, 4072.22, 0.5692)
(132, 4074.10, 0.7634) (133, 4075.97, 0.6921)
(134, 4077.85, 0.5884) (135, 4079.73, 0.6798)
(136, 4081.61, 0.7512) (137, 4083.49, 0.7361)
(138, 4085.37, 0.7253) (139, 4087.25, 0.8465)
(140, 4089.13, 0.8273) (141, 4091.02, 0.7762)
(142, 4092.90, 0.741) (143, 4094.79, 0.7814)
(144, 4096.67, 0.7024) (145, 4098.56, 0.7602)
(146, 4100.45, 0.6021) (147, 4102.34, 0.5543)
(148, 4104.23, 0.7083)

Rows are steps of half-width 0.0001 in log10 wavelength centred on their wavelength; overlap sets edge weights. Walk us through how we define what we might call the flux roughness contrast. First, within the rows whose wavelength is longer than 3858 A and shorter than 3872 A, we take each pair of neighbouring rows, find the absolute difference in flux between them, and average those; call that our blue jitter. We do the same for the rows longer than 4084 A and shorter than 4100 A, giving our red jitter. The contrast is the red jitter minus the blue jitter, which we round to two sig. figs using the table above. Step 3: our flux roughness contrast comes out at -0.025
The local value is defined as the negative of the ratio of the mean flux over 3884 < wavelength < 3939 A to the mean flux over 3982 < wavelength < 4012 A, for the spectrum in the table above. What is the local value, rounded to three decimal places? -0.607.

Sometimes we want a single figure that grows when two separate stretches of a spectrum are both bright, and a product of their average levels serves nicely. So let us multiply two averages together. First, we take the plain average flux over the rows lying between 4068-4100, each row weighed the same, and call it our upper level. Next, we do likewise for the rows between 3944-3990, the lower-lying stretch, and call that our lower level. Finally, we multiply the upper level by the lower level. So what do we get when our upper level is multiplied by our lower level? 0.33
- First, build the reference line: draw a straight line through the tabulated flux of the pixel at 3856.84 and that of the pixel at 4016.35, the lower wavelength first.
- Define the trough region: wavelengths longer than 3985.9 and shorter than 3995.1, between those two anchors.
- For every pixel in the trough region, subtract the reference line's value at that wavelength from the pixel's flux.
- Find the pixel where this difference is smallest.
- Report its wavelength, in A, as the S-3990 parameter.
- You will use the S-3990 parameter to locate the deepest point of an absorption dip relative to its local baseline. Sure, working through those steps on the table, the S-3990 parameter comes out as 3986.86 A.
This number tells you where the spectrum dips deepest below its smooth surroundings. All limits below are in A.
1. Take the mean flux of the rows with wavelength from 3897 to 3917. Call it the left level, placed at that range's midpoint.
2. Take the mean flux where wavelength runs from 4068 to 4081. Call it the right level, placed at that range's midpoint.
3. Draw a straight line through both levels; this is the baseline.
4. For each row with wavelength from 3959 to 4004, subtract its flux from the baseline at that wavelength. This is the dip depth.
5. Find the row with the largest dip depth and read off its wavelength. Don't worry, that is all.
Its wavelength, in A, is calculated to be 3968.55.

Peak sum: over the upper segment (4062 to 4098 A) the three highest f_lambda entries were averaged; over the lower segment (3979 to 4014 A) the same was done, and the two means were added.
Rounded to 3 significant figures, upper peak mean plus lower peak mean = 1.59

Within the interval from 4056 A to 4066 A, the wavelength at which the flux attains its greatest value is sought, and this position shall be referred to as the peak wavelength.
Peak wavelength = 4060.98 A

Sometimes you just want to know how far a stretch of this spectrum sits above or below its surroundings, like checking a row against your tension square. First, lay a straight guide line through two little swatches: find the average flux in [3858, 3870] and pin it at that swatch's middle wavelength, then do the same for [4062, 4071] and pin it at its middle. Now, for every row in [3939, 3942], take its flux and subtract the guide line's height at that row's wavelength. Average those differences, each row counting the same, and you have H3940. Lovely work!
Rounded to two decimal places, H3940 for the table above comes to -0.13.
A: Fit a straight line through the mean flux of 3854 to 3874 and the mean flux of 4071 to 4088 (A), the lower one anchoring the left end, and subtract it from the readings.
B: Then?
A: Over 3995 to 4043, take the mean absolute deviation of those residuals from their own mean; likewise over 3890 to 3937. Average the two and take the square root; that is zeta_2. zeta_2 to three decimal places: 0.305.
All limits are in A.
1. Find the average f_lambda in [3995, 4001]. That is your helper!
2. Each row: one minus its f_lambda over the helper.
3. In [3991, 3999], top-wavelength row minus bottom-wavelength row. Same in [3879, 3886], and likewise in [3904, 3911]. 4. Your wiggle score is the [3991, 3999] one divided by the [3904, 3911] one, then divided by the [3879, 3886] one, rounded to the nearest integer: -10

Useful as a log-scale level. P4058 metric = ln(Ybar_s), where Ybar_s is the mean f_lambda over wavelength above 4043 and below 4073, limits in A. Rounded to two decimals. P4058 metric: -0.44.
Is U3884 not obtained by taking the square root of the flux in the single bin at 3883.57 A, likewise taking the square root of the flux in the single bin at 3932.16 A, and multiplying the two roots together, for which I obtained 0.22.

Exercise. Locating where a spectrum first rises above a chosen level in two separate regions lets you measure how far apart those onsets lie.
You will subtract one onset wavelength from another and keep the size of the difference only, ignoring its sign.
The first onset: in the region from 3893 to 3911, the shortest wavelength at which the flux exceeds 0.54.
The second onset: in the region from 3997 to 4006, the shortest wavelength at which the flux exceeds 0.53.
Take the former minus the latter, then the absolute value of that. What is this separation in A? 89.2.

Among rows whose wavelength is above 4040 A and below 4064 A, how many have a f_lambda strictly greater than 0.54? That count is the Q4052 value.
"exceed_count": 11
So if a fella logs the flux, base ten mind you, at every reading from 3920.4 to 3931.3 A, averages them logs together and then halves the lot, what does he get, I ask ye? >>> -0.26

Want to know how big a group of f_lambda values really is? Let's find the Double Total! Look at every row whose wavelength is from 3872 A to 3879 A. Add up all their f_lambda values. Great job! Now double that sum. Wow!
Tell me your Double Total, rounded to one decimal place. 3.2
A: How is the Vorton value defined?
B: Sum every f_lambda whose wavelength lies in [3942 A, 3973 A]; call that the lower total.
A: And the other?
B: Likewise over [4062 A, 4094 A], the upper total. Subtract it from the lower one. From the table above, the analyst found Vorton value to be -5.4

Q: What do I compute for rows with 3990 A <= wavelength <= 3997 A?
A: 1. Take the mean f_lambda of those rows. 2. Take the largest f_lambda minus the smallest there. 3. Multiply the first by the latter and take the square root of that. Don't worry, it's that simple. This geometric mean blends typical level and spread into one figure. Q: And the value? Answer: 0.28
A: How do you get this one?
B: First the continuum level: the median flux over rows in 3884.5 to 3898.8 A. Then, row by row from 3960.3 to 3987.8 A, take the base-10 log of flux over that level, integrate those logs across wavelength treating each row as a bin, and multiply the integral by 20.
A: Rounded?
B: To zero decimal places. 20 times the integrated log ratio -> -82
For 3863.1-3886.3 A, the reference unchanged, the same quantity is -41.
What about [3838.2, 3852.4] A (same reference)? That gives -40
